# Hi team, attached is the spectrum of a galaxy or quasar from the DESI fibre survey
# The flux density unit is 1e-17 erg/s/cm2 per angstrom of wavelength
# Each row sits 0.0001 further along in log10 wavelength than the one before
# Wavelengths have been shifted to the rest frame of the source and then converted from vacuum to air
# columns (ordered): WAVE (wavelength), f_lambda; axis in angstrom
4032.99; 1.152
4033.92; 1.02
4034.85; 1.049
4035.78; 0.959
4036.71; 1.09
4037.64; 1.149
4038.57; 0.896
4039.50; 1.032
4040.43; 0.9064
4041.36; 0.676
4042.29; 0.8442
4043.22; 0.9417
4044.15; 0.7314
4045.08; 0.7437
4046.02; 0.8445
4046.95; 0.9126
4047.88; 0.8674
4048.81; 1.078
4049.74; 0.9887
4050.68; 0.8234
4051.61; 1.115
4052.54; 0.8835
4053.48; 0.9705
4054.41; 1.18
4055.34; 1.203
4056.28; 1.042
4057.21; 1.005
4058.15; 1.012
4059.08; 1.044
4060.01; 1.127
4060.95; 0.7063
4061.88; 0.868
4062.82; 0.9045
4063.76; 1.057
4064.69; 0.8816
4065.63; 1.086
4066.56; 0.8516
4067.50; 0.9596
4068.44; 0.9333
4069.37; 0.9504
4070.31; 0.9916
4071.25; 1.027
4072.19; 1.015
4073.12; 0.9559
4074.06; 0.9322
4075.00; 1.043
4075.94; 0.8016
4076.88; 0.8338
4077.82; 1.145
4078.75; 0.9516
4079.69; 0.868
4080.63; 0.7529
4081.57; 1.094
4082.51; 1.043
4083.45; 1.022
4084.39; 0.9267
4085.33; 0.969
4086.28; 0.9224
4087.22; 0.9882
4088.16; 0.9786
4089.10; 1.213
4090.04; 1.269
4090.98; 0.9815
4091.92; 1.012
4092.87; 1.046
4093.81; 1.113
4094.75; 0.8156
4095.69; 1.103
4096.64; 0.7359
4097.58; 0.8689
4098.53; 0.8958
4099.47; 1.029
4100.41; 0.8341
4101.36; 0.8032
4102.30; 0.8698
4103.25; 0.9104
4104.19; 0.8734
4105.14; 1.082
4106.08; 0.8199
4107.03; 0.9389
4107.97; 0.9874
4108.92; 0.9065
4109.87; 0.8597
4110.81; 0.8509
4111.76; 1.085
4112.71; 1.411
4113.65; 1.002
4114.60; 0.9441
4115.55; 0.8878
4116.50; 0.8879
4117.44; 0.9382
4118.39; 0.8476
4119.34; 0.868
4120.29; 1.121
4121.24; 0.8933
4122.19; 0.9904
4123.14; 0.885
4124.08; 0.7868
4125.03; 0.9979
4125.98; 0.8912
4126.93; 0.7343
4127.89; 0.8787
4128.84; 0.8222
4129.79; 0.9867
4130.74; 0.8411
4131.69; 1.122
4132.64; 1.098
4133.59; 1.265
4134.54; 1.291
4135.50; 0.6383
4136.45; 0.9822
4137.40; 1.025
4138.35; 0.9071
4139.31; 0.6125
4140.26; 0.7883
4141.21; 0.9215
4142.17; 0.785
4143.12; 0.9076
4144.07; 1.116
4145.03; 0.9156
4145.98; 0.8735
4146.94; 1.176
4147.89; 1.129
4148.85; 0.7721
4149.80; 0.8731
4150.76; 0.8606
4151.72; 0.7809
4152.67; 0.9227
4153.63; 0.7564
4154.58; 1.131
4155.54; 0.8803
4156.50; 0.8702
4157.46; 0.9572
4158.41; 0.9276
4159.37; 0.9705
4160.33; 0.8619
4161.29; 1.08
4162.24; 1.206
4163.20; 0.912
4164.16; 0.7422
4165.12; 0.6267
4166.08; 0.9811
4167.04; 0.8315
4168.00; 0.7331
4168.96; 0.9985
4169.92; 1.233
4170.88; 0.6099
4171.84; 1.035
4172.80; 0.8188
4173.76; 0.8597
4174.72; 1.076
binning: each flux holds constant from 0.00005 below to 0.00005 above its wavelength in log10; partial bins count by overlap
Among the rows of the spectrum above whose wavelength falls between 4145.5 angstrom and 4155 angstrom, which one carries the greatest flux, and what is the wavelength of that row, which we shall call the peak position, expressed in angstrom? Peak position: 4146.94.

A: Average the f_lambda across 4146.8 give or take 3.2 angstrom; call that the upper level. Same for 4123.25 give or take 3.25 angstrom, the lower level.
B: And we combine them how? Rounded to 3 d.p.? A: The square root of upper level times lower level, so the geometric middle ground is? 0.958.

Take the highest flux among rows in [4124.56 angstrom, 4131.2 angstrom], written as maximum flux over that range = 0.9979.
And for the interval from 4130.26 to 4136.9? 1.291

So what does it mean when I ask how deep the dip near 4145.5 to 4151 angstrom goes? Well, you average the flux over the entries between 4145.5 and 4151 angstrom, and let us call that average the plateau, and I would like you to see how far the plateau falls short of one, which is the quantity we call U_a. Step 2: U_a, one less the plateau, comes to 0.05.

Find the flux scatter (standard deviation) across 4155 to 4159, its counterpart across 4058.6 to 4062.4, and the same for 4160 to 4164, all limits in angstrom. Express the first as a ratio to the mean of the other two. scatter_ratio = 0.24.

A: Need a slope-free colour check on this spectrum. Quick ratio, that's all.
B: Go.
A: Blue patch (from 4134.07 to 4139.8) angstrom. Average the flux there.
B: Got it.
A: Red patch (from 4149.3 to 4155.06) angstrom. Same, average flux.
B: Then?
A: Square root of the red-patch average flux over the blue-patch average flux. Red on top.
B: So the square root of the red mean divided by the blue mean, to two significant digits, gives 0.99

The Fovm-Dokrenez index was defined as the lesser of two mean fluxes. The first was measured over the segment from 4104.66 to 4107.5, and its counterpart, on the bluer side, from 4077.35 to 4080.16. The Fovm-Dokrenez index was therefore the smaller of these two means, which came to 0.947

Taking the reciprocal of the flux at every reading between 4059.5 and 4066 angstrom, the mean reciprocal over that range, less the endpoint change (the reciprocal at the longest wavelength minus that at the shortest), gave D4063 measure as 1.05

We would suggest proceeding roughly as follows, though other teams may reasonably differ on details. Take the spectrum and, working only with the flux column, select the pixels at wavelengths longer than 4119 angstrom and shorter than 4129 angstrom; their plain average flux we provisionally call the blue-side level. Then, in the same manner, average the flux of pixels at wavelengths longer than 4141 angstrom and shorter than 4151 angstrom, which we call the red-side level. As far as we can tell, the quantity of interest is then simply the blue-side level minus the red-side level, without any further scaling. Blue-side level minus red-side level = -0.04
